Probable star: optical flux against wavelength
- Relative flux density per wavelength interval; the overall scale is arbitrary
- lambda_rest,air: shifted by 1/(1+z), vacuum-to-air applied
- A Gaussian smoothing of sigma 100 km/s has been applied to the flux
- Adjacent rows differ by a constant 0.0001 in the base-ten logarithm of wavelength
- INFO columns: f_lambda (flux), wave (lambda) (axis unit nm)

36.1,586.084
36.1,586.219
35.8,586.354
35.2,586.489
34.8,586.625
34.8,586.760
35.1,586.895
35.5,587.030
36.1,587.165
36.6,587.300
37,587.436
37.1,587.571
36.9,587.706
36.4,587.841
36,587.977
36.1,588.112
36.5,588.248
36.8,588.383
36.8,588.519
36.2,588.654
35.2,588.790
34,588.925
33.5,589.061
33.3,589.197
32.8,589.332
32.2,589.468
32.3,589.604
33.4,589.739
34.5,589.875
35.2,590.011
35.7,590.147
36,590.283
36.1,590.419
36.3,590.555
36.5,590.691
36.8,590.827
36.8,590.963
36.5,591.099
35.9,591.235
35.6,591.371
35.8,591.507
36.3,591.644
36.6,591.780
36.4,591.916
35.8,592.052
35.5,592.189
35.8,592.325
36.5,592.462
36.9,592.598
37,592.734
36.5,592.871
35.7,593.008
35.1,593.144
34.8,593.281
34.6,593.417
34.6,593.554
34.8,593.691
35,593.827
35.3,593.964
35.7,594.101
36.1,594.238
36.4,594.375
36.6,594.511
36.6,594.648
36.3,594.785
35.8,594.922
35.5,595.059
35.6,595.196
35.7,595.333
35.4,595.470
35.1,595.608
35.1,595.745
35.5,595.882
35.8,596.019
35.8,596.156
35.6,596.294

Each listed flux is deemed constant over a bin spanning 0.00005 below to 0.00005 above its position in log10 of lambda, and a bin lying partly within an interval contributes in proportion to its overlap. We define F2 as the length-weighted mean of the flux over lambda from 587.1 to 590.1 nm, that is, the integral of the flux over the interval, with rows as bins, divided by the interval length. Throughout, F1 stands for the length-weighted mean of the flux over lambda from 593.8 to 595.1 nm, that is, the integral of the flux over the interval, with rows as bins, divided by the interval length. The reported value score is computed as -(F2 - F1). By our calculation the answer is 0.7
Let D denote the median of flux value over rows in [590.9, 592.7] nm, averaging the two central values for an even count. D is 36.3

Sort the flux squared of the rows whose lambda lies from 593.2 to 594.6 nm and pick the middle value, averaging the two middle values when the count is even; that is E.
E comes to 1236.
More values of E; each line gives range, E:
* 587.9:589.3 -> 1300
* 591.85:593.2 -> 1303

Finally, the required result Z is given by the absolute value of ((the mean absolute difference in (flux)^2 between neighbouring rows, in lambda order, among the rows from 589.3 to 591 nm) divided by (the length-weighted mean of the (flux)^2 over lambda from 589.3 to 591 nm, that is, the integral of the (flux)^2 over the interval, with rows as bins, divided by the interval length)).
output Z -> 0.024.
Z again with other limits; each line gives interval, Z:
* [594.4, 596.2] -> 0.012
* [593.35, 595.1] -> 0.015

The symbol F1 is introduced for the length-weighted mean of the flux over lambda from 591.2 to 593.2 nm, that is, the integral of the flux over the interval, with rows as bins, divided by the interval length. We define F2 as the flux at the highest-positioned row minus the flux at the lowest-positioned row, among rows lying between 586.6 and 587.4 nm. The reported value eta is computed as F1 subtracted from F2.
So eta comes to -34.3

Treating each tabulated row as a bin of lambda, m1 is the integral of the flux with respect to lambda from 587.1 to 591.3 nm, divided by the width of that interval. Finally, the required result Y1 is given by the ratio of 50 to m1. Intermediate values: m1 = 35.5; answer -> 1.407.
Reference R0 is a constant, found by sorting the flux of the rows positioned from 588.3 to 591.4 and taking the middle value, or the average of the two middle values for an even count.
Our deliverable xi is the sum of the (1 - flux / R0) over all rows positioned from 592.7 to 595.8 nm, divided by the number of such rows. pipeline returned 0.002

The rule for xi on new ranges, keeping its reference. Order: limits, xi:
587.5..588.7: -0.023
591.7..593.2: -0.013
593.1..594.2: 0.020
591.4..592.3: -0.010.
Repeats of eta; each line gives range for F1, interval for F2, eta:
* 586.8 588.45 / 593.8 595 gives -35.5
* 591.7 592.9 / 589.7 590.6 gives -33.4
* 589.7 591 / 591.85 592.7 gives -35.2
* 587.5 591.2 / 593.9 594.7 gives -34.1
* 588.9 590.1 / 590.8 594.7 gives -33.7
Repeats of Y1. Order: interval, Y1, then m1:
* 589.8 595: 1.393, 35.9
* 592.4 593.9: 1.405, 35.6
